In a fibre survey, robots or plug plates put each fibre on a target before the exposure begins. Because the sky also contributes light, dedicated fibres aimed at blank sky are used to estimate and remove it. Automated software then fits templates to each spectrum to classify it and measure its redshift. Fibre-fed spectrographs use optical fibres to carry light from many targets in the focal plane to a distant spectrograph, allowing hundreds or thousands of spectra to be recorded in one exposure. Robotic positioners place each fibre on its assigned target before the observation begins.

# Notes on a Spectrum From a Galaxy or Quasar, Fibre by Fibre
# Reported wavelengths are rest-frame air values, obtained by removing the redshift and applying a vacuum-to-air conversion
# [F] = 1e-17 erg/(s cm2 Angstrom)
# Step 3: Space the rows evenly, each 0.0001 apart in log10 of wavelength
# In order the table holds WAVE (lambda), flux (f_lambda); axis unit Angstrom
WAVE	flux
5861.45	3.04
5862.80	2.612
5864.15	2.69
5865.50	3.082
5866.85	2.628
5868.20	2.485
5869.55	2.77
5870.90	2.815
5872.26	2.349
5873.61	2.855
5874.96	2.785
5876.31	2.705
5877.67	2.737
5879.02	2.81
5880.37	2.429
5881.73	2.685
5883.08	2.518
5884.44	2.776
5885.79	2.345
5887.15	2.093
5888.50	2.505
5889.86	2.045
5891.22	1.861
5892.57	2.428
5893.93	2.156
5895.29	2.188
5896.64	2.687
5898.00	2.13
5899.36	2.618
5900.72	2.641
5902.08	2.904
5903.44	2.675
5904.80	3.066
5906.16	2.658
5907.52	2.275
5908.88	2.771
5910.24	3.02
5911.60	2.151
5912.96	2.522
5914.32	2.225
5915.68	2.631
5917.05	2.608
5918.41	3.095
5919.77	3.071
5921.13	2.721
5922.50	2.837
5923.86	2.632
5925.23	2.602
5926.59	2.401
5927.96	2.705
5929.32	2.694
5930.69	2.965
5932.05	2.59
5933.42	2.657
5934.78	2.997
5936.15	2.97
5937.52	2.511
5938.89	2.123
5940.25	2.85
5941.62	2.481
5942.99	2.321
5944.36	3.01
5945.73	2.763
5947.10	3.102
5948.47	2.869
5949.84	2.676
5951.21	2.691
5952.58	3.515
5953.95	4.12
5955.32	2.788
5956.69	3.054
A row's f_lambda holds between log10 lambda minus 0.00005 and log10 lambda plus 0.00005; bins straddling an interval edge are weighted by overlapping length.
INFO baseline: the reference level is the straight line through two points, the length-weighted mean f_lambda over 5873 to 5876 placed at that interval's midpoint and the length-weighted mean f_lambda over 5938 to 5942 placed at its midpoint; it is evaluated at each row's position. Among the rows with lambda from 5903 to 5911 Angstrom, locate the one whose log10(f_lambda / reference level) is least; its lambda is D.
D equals 5907.52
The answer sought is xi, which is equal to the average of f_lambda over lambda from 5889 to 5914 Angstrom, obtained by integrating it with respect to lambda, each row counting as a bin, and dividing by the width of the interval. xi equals 2.48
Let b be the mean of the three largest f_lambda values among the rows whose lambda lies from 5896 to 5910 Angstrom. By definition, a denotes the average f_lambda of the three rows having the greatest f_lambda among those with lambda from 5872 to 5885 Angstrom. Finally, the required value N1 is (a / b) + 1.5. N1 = 2.47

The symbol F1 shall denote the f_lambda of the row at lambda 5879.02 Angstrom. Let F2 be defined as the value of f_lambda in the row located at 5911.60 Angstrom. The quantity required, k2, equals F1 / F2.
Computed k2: 1.31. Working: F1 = 2.81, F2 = 2.151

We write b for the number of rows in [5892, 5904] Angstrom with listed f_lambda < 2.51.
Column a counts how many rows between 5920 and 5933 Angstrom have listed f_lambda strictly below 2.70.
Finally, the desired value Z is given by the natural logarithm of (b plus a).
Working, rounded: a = 5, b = 4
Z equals 2.2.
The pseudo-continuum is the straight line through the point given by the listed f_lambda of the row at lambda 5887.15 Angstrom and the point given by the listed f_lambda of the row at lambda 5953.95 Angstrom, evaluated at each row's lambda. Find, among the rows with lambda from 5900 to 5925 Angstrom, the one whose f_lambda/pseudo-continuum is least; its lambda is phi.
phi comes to 5911.60 Angstrom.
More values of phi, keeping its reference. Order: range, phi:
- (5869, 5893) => 5891.22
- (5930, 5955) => 5938.89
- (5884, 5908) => 5907.52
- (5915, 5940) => 5938.89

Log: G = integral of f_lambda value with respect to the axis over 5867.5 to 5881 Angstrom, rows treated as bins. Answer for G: 36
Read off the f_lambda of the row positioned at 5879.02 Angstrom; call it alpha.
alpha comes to 2.81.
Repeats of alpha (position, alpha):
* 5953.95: 4.12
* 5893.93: 2.156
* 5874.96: 2.785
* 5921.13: 2.721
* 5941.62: 2.481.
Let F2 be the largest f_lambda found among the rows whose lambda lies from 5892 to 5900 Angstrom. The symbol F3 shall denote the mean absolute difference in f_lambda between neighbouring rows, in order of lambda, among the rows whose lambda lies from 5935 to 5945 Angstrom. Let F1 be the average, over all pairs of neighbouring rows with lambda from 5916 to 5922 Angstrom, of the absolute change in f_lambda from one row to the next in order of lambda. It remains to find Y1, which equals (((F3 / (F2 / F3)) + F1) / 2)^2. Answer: 0.034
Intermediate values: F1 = 0.287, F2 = 2.687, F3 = 0.47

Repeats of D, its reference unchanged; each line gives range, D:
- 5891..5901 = 5891.22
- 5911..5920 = 5911.60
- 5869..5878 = 5872.26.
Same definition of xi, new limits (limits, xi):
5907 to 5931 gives 2.66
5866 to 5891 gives 2.56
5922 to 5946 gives 2.67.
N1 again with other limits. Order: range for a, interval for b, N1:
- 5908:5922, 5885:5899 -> 2.71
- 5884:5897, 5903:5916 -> 2.40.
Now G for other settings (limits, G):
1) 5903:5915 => 31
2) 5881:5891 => 24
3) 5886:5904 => 43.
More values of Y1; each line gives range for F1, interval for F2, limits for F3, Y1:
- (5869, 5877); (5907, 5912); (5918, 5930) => 0.015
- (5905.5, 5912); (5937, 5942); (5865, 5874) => 0.071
